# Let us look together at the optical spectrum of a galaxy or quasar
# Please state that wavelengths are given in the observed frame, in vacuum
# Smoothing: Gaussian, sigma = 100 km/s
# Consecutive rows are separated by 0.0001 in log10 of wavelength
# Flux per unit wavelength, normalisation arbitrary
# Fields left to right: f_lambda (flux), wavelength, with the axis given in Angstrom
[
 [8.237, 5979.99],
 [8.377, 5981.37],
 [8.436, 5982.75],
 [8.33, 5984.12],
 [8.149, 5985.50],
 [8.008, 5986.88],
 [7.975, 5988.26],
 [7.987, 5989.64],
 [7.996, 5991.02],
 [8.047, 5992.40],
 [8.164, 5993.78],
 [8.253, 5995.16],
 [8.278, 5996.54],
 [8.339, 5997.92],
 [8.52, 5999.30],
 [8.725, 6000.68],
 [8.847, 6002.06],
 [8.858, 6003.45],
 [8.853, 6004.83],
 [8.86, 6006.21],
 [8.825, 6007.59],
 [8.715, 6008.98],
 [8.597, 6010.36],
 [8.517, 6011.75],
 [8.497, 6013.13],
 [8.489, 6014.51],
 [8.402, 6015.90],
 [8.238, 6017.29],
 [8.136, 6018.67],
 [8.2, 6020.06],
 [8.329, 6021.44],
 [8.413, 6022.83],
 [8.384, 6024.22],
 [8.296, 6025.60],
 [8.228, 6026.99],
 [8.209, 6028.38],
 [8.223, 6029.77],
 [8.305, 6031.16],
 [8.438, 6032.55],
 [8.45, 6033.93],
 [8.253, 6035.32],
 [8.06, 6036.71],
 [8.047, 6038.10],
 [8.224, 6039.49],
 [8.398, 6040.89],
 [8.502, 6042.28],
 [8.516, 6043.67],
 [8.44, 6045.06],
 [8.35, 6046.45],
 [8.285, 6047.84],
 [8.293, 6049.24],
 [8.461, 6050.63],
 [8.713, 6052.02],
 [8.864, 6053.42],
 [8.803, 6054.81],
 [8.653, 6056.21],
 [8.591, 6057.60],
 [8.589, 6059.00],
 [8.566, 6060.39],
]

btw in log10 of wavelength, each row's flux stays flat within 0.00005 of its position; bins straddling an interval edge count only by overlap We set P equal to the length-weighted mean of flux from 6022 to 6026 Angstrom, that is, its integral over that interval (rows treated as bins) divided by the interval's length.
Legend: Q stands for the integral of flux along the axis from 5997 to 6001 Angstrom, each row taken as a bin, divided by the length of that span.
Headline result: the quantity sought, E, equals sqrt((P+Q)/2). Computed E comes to 2.905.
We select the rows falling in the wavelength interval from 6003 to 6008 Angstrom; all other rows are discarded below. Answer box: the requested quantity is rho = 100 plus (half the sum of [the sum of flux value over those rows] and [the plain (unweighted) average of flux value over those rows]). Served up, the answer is 122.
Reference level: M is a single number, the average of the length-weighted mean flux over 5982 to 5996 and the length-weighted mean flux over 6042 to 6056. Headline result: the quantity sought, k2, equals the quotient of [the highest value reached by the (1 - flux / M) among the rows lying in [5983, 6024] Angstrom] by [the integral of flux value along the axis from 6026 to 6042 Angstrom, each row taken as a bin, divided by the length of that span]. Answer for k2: 0.0052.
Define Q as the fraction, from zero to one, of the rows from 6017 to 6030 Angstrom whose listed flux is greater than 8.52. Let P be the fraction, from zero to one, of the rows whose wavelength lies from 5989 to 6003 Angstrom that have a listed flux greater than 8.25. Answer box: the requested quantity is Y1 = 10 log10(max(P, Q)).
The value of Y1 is -2.2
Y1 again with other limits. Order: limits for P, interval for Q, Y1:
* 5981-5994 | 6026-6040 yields -5.2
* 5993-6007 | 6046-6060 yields -0.5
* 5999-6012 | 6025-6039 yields 0.0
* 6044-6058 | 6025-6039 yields 0.0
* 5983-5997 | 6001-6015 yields -1.5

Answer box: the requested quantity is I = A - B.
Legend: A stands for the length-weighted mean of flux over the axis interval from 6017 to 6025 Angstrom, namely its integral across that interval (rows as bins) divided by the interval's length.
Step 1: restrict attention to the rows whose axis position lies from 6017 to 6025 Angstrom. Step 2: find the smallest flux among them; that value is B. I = 0.16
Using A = 8.30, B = 8.136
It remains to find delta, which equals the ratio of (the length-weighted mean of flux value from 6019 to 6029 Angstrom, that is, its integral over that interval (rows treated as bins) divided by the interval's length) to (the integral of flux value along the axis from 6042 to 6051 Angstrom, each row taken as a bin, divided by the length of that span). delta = 0.99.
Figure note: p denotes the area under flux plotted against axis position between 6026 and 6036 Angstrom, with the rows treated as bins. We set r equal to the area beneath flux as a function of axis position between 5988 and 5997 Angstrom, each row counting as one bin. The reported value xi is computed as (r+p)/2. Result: 78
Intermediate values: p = 83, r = 73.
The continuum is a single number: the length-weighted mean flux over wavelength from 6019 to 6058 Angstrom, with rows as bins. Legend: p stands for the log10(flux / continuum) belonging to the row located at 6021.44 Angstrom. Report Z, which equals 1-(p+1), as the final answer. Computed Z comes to 0.003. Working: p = -0.003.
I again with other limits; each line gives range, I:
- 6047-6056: 0.28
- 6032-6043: 0.25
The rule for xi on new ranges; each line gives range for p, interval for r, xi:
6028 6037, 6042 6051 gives 75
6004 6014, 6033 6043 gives 85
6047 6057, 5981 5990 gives 80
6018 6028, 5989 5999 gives 82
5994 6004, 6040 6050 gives 85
